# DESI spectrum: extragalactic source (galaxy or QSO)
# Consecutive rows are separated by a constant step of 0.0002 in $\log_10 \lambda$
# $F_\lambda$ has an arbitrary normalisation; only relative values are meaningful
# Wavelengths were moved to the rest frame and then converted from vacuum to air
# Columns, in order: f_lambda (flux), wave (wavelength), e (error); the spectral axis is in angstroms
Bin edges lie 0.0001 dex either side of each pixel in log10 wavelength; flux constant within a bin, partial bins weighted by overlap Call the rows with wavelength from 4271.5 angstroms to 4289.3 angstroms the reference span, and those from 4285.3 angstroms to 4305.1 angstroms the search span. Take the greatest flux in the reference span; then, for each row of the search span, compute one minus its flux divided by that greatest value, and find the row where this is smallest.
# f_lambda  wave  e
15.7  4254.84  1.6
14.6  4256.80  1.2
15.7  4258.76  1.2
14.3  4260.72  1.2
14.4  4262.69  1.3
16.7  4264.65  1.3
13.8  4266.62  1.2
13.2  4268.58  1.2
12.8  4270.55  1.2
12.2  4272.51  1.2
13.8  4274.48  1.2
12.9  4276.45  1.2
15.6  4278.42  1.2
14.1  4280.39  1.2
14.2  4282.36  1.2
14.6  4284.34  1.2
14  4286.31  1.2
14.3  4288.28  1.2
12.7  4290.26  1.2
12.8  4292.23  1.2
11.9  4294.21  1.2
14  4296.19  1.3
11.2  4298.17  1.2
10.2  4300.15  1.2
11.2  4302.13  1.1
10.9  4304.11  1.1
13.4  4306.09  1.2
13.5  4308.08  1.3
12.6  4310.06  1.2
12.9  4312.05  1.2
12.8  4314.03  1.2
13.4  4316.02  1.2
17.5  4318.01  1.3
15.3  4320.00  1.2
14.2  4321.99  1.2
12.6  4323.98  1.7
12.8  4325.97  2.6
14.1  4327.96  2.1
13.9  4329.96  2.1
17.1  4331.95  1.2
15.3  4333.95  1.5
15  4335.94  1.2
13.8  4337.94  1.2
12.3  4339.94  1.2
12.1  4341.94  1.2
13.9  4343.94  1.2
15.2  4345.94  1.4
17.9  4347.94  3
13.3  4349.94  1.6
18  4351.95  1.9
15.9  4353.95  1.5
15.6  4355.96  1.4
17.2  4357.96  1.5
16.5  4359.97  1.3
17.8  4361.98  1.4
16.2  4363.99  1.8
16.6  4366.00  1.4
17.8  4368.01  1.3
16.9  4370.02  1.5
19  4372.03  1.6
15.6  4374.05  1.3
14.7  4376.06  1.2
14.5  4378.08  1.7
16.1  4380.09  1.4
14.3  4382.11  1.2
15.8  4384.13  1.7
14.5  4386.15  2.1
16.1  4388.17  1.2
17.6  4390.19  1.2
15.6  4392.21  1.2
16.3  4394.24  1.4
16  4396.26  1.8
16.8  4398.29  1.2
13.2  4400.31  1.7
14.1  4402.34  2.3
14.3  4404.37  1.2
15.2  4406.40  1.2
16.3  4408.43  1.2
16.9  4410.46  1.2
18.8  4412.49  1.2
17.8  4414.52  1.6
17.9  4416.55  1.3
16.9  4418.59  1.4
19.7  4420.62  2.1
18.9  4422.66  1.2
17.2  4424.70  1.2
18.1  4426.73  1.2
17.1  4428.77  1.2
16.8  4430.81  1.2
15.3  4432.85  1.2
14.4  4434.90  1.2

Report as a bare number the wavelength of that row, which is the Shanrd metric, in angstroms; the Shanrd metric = 4288.28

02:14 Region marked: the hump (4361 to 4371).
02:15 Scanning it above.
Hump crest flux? 17.8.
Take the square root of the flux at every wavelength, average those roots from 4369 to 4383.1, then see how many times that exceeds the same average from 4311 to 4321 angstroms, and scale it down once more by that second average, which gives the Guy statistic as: 0.278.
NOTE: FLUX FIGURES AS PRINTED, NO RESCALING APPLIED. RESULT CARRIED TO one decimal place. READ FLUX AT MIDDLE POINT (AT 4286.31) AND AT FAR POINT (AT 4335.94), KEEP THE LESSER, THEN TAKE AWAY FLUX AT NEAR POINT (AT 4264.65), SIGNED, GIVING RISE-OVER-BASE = -2.7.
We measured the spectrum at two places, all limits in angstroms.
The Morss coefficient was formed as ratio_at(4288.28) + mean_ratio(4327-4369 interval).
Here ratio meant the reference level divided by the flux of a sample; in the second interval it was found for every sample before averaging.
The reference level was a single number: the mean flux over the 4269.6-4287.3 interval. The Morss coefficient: 1.9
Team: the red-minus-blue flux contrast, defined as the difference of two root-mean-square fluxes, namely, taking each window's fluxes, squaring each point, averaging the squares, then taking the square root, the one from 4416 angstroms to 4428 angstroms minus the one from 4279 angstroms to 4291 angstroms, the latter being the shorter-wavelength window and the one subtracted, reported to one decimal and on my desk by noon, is 4.1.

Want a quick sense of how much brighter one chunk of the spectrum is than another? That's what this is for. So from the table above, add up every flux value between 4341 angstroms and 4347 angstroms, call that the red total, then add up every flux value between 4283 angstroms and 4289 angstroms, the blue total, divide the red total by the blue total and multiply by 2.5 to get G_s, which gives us 2.40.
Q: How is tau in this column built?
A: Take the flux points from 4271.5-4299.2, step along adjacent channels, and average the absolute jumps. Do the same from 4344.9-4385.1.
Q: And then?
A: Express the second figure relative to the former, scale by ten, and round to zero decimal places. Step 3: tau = 15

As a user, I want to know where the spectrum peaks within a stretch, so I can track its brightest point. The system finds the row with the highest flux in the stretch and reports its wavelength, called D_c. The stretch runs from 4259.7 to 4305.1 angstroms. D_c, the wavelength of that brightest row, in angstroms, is 4264.65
